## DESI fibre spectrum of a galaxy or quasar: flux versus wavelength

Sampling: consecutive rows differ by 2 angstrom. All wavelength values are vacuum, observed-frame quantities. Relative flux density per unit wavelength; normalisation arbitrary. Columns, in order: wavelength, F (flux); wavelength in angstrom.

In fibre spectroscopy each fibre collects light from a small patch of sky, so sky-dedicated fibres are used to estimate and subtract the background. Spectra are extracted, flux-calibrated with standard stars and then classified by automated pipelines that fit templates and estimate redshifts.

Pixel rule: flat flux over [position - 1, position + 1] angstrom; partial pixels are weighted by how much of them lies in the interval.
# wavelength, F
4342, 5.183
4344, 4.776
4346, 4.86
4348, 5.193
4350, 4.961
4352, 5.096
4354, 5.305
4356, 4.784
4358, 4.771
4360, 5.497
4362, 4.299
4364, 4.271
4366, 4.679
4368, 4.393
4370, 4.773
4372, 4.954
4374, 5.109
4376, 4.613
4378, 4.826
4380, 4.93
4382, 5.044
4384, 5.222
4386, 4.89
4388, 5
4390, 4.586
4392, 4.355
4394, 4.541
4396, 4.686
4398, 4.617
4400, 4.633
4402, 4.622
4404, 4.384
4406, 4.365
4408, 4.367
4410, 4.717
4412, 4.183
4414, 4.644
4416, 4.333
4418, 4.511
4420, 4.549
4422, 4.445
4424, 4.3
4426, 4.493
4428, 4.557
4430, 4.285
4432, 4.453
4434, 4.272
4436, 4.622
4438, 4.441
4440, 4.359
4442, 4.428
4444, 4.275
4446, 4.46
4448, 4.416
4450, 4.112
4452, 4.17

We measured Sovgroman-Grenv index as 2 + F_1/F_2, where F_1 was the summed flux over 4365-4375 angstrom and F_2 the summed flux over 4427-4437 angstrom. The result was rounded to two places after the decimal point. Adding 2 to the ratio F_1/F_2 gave 3.08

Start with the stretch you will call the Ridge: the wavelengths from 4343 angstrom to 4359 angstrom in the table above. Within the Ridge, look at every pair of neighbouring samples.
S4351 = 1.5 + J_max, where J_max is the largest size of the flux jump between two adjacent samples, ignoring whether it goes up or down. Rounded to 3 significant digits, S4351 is 2.02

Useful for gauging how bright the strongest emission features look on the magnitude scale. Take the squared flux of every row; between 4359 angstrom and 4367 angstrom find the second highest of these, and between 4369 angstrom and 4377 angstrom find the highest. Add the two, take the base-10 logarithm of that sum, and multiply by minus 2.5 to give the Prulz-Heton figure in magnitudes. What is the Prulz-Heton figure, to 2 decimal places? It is -4.20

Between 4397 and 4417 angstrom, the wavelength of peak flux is 4410 angstrom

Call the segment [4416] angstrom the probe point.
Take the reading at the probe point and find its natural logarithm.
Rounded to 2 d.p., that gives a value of 1.47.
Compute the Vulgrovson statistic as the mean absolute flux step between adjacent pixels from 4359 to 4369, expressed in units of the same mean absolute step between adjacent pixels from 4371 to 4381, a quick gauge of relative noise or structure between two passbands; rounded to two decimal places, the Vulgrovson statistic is 1.98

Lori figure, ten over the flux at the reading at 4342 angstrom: 1.93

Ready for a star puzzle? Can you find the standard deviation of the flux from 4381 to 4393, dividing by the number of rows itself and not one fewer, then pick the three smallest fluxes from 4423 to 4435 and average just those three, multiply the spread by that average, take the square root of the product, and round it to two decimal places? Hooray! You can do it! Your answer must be 1.12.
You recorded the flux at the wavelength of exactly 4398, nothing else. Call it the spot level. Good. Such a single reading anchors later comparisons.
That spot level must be 4.617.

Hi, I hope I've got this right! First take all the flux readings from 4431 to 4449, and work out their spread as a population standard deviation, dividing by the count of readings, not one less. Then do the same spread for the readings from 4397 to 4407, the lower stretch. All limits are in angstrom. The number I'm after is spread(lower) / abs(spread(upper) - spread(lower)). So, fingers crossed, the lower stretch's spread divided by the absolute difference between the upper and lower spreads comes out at 5.5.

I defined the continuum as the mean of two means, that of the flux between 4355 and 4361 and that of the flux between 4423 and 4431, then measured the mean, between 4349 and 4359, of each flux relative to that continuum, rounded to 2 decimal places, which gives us 1.06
